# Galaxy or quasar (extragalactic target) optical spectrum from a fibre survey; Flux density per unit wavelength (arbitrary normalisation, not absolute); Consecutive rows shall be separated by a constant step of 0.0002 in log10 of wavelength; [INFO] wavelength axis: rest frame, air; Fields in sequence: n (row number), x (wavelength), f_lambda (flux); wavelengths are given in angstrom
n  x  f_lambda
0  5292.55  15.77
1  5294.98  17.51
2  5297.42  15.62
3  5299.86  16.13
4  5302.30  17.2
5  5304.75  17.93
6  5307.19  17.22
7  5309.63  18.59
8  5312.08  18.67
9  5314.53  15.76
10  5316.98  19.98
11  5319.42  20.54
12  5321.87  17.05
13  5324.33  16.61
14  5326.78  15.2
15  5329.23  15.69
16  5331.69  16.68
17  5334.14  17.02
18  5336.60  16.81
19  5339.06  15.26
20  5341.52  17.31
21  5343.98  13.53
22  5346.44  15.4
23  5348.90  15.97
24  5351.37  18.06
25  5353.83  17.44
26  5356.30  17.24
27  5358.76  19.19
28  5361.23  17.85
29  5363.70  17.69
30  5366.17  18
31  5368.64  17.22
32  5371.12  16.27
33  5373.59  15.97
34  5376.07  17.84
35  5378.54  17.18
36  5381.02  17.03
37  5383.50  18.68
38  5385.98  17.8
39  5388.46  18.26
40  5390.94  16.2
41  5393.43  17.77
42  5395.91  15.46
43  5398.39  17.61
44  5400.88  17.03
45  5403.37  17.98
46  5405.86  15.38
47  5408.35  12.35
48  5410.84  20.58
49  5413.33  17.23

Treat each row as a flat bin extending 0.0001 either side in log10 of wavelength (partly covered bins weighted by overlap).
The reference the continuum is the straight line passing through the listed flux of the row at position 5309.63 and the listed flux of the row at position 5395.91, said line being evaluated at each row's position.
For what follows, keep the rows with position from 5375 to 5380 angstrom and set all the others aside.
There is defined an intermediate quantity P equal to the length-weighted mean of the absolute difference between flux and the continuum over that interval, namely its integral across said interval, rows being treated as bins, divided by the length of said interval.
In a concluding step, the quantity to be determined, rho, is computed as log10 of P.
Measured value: 0.13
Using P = 1.35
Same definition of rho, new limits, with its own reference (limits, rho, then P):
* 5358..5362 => 0.24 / 1.75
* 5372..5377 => -0.06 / 0.87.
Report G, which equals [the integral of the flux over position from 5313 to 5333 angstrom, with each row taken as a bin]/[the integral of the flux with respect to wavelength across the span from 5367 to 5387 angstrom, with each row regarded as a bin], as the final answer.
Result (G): 1.00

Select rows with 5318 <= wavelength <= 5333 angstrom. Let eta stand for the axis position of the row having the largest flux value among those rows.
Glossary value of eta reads 5319.42 angstrom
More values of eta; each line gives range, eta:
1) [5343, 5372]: 5358.76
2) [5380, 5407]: 5383.50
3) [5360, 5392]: 5383.50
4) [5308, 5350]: 5319.42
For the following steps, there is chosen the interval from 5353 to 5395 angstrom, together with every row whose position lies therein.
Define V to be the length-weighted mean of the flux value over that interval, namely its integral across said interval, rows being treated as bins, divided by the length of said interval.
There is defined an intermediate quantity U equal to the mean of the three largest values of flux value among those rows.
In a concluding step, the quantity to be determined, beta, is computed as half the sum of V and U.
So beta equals 18.1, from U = 18.7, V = 17.5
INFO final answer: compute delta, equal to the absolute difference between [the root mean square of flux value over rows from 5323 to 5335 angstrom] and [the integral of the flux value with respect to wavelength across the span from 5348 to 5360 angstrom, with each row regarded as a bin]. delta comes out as 195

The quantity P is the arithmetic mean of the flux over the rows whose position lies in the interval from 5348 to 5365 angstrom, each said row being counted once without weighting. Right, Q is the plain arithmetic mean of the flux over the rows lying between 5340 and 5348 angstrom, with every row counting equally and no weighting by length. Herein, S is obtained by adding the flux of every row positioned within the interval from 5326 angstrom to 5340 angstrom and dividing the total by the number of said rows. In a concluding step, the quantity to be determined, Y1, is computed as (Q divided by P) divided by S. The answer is 0.054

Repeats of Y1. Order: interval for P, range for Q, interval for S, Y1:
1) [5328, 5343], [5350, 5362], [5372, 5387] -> 0.063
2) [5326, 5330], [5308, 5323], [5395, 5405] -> 0.070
